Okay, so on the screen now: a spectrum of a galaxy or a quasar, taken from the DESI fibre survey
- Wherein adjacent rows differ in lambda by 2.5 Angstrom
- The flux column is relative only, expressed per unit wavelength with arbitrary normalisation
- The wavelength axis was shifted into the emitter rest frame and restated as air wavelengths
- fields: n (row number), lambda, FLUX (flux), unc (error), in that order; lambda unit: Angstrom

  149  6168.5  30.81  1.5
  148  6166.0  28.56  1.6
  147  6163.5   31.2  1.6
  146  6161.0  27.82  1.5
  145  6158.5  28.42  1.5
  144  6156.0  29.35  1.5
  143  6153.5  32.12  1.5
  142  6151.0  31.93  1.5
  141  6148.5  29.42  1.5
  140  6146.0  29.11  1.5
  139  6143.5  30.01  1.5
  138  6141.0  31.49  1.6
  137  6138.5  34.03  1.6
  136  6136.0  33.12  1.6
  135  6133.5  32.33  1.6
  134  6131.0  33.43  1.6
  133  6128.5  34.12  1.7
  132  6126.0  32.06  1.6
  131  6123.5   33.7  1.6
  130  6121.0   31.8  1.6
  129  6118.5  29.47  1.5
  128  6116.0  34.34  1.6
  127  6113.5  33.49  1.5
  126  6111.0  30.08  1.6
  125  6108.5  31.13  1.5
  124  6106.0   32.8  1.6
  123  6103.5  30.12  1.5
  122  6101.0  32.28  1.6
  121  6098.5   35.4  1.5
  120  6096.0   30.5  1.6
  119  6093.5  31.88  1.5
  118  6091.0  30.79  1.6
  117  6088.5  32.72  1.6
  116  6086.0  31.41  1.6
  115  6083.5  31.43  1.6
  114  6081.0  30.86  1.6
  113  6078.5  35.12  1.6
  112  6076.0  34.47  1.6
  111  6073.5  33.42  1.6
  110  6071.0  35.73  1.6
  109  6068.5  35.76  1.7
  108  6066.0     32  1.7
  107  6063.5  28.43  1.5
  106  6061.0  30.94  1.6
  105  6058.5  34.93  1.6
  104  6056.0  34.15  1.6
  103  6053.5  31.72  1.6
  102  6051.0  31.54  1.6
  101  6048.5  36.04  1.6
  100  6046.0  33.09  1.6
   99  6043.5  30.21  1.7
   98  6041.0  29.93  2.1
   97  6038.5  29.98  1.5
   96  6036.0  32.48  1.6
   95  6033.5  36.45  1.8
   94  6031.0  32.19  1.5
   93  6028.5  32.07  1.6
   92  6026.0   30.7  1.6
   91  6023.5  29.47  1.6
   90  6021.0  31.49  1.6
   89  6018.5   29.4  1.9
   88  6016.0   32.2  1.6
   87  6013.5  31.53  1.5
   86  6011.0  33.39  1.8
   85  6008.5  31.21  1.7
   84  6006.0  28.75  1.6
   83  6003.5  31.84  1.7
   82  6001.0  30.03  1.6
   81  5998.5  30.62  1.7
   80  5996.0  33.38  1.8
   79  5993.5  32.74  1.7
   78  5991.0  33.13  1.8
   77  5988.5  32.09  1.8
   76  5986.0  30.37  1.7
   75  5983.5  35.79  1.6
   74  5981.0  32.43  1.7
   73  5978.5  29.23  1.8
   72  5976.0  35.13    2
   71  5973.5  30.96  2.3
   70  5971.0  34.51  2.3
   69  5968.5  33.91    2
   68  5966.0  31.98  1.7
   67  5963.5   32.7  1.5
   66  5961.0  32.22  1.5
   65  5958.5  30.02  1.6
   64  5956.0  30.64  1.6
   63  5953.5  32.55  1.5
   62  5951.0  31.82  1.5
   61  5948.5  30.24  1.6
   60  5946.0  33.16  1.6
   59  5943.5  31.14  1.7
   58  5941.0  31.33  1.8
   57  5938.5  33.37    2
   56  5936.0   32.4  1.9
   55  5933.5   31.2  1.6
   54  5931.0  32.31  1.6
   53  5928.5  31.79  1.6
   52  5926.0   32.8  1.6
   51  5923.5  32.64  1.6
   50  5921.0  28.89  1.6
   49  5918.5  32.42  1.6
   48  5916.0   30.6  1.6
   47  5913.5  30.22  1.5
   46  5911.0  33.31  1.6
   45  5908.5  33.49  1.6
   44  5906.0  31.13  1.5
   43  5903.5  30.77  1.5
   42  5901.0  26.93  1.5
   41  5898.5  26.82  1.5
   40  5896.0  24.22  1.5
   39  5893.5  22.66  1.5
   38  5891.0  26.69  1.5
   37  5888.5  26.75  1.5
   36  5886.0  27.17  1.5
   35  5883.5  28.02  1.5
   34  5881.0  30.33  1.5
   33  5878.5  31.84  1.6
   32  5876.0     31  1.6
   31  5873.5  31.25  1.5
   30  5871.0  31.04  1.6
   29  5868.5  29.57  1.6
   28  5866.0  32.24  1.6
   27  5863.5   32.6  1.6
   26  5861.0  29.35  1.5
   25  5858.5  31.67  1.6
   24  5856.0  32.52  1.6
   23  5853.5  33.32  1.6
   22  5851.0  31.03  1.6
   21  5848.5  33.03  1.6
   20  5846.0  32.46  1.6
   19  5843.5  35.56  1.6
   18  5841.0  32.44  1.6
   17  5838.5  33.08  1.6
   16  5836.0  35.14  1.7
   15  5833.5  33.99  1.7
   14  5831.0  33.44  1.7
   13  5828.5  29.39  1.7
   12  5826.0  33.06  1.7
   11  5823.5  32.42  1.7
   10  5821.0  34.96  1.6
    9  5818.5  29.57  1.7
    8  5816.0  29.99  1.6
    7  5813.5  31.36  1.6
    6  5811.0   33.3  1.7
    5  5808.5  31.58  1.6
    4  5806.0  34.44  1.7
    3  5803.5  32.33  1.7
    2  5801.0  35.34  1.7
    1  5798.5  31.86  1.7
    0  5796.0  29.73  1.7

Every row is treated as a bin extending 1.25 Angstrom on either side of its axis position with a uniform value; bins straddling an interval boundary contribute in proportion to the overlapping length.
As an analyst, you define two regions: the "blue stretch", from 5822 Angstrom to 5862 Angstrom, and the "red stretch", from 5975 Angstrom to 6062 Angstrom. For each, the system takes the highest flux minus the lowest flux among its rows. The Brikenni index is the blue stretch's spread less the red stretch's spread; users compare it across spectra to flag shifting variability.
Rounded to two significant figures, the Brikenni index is -1.5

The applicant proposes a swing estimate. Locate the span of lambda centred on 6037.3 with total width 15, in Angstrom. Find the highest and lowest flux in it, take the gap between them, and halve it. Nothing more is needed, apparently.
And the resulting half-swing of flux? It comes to 3.3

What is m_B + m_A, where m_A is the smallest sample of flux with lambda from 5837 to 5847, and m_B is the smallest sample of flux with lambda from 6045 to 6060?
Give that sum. 64.0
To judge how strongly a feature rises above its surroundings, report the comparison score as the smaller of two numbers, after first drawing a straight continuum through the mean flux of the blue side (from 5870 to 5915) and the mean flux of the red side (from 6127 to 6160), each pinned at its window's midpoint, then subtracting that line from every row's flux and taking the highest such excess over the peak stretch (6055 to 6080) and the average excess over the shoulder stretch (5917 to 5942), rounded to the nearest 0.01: 2.47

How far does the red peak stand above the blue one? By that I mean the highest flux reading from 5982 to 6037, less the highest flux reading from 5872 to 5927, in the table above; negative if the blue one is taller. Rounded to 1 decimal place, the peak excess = 3.0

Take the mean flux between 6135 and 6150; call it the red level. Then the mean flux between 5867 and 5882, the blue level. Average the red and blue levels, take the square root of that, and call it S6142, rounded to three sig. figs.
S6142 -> 5.57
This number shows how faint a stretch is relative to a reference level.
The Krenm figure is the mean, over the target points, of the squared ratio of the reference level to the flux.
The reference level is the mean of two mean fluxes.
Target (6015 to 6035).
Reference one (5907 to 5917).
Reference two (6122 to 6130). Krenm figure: 1.07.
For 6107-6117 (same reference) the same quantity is 1.03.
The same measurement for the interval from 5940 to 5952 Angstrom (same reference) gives 1.07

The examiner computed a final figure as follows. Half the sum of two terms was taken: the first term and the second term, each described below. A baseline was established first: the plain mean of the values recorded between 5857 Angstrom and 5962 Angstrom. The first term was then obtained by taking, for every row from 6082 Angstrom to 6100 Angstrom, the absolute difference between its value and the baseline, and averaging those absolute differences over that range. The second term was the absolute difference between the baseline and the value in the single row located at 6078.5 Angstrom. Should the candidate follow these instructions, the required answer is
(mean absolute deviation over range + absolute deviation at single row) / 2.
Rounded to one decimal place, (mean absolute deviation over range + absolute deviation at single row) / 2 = 3.1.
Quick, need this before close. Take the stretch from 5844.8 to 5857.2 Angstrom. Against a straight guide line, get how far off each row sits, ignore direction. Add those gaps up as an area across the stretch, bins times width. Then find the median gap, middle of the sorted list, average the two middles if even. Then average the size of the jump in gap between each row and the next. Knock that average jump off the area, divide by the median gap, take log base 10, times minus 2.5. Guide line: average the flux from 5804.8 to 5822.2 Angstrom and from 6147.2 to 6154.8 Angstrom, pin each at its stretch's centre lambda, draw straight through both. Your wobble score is -2.5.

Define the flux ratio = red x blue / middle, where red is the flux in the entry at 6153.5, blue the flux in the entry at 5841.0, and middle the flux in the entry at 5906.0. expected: 33.5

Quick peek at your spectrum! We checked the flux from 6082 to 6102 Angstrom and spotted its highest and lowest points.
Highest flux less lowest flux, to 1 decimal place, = 4.9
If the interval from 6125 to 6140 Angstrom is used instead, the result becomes 2.1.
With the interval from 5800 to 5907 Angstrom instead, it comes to 12.9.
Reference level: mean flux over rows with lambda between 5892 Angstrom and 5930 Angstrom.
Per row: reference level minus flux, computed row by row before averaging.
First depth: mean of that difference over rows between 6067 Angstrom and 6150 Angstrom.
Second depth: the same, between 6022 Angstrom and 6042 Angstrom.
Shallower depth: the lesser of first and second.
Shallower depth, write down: -2.45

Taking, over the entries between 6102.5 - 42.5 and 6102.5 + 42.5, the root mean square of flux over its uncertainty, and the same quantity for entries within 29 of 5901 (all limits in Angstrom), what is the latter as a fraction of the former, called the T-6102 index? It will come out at 0.941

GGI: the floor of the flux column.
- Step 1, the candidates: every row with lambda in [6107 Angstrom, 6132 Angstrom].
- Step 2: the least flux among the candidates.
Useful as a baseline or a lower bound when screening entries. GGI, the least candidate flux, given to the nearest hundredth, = 29.47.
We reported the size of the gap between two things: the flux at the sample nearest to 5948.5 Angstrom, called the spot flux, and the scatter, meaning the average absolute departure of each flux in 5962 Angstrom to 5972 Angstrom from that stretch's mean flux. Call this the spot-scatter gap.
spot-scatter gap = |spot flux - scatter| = 29.3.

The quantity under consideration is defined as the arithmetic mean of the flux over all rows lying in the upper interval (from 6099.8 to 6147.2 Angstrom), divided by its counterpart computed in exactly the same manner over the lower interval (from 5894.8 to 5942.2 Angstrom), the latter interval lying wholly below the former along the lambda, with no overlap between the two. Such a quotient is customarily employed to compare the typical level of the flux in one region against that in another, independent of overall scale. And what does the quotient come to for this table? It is 1.04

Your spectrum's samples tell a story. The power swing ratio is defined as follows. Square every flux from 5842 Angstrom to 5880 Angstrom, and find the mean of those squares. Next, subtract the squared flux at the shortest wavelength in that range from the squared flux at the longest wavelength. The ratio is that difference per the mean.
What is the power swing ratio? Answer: -0.25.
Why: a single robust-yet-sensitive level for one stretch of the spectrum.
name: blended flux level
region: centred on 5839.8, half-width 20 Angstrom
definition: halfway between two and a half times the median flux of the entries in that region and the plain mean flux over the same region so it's 57.8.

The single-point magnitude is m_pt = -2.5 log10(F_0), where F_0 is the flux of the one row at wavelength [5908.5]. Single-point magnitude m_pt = -3.812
